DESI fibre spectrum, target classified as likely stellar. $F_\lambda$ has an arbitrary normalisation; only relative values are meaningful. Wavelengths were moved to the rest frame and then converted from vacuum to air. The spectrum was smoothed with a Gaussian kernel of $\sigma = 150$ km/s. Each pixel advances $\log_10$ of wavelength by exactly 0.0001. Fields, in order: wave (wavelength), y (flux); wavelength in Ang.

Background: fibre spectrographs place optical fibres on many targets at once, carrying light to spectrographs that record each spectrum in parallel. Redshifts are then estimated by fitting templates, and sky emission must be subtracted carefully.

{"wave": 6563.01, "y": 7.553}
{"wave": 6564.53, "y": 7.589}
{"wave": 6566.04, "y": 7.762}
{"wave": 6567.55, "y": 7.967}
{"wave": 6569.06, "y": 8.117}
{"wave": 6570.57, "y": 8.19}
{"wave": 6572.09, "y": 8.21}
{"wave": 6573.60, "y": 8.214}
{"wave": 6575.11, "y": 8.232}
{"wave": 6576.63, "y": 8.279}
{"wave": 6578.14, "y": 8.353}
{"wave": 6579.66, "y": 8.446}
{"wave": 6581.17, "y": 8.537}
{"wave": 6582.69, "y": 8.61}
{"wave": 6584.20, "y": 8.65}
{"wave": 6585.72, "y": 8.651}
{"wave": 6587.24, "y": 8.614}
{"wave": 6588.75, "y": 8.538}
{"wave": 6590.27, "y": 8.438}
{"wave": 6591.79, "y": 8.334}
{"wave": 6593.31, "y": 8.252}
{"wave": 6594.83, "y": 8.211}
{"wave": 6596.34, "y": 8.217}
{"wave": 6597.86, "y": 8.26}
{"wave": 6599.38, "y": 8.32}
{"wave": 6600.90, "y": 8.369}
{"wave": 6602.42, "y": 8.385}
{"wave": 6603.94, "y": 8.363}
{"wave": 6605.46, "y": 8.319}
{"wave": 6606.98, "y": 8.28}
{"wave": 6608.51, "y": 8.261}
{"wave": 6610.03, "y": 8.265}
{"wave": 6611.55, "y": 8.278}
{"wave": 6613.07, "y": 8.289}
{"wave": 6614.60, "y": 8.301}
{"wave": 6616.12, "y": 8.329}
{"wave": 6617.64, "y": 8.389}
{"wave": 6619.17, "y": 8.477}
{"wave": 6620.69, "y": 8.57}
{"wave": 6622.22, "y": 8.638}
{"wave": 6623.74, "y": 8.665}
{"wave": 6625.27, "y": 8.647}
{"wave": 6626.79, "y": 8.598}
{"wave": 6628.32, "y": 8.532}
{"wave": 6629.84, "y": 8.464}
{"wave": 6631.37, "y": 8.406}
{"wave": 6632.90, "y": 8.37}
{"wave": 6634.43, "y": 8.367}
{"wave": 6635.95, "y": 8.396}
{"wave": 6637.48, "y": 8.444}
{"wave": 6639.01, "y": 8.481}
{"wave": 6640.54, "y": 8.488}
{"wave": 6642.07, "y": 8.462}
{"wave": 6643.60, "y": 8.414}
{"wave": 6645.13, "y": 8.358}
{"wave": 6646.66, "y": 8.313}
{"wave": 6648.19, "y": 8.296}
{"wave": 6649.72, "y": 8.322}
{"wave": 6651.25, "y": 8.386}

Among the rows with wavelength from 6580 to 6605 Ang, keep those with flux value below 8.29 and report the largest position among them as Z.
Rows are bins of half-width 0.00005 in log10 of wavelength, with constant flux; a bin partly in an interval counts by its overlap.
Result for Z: 6597.86 Ang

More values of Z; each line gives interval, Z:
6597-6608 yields 6606.98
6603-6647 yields 6613.07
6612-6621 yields 6613.07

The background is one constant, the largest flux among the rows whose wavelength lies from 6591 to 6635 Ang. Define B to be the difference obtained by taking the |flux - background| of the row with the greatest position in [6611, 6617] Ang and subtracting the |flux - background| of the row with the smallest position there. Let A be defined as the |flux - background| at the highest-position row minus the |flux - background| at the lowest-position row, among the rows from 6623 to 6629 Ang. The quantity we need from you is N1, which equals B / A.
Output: -0.4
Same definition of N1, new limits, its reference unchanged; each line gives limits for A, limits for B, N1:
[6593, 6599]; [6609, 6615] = 4.5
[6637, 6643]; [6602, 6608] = -5.8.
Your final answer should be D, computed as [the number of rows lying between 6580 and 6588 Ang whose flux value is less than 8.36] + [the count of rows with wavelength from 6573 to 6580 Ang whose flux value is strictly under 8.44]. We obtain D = 4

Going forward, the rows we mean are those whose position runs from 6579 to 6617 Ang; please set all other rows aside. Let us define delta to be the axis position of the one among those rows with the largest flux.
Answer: 6585.72 Ang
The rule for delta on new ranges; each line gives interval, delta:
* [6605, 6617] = 6616.12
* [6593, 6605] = 6602.42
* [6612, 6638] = 6623.74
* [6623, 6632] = 6623.74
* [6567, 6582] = 6581.17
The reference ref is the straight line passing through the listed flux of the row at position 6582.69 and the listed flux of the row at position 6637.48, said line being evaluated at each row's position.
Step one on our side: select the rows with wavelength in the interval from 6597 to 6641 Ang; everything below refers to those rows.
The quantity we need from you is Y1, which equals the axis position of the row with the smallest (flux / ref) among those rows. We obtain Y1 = 6597.86 Ang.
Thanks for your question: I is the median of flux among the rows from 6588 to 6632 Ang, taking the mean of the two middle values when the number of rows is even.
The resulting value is 8.36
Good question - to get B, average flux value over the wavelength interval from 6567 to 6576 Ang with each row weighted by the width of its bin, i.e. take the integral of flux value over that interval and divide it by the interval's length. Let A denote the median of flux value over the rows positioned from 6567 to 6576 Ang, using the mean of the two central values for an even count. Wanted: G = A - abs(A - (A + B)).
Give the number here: 0.04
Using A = 8.20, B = 8.16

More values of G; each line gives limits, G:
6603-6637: -0.04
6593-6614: -0.01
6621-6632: 0.03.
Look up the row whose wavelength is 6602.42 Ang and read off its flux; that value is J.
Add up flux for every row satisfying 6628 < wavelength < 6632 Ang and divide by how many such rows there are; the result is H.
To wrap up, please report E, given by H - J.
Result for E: 0.1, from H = 8.47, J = 8.385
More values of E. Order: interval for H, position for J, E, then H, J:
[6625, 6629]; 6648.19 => 0.3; 8.59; 8.296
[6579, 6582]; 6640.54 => 0.0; 8.49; 8.488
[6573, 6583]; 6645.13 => 0.0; 8.38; 8.358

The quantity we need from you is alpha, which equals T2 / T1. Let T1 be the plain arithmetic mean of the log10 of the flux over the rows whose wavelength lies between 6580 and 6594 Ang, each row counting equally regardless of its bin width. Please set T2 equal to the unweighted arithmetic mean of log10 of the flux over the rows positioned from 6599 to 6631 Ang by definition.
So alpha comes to 0.995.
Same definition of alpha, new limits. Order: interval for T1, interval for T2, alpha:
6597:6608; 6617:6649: 1.008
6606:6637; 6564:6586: 0.990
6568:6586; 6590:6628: 1.000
